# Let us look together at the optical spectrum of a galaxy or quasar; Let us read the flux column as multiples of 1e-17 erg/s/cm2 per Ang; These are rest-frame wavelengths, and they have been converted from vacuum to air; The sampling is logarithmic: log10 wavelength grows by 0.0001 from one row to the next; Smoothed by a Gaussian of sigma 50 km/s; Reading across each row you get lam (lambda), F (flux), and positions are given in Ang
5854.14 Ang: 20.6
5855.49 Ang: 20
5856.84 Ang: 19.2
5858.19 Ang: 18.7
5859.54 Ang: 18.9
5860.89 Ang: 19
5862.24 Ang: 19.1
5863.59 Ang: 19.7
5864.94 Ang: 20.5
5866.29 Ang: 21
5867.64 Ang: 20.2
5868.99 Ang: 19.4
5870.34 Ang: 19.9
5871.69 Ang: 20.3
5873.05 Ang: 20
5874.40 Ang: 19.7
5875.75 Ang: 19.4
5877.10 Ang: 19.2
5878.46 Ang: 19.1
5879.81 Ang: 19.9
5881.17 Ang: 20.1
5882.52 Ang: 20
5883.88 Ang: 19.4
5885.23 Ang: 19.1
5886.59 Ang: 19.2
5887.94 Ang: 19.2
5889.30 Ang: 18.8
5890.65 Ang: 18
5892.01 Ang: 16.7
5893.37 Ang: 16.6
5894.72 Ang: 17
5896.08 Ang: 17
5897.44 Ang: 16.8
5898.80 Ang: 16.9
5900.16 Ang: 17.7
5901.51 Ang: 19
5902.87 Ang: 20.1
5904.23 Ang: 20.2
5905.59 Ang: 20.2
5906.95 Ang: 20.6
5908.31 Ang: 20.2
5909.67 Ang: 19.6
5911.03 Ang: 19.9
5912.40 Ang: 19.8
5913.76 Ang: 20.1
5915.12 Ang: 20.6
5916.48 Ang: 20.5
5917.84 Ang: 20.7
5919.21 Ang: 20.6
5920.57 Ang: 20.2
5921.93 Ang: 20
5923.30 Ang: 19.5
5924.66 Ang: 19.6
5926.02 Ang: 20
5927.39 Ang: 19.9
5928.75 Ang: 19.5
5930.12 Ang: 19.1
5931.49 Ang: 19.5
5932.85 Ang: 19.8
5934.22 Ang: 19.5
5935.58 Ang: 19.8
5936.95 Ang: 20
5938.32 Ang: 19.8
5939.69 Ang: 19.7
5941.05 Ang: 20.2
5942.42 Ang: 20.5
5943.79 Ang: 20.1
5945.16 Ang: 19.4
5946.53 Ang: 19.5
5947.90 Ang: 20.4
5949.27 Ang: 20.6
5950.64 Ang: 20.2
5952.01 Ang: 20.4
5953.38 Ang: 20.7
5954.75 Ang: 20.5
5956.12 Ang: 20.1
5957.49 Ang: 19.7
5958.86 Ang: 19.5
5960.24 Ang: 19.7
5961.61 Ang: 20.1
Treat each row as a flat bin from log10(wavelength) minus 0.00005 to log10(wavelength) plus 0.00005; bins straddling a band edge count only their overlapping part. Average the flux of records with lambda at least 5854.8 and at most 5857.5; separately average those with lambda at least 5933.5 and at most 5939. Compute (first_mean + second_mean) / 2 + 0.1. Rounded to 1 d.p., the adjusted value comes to 19.8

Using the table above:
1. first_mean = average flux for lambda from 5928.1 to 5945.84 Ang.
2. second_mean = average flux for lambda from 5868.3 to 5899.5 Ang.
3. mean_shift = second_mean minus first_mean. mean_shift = -0.99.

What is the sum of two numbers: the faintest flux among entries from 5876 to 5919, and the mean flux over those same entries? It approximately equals 35.7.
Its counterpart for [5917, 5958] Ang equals 39.1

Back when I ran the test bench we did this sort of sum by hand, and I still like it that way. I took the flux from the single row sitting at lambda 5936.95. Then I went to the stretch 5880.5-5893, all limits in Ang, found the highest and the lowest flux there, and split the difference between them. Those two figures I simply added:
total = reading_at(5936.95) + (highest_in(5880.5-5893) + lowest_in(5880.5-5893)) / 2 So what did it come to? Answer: 38.4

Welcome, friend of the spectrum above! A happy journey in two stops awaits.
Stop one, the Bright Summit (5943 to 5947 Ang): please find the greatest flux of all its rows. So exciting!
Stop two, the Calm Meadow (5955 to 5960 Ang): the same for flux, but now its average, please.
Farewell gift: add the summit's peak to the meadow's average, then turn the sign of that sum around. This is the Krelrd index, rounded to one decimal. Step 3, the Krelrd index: -39.9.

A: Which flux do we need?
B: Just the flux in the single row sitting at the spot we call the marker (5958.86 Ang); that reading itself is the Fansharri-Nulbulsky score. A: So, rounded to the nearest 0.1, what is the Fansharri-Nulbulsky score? 19.5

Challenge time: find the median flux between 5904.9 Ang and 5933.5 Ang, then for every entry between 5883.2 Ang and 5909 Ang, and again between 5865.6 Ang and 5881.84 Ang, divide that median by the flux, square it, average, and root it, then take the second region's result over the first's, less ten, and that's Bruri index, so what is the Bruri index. -9.07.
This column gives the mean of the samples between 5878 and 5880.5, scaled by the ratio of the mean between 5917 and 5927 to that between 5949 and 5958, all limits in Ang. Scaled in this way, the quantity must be 19.3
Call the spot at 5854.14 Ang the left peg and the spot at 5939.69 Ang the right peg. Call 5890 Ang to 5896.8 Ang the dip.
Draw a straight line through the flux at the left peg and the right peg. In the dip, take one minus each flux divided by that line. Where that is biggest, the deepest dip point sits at 5893.37 Ang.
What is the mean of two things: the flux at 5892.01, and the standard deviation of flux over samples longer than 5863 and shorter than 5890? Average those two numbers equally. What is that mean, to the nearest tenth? 8.6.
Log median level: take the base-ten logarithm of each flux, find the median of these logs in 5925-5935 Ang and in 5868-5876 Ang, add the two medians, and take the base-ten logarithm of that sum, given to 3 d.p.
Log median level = 0.413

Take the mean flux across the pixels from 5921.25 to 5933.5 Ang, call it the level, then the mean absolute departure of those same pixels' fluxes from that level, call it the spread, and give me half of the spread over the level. 0.0061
